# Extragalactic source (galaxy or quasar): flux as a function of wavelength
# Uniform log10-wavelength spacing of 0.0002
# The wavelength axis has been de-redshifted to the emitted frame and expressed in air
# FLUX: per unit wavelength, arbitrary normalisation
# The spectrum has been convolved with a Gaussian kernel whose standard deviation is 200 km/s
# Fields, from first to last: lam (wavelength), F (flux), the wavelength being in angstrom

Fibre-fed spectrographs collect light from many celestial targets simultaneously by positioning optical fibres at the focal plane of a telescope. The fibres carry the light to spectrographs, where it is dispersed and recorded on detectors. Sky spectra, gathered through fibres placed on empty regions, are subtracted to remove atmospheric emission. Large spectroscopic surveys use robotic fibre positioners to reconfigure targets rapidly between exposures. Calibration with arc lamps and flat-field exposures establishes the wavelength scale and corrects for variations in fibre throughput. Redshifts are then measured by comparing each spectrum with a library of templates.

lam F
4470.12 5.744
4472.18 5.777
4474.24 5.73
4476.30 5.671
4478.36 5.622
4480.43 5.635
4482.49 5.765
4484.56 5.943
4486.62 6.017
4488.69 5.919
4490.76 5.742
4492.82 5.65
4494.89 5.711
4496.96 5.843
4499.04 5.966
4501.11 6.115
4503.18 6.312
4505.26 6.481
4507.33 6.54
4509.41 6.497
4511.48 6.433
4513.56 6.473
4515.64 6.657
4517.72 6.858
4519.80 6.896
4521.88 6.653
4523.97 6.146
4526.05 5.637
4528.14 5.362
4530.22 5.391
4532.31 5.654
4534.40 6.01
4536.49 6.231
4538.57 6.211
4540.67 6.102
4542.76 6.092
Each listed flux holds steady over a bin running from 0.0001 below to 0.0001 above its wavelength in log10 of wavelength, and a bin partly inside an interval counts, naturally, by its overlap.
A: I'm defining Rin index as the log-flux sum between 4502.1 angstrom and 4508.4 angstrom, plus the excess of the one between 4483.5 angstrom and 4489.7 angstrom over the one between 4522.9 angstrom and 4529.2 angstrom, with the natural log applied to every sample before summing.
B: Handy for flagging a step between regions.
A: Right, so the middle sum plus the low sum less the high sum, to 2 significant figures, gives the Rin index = 5.7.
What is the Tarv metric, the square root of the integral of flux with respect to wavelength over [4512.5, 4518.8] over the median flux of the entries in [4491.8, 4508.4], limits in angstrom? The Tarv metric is 2.6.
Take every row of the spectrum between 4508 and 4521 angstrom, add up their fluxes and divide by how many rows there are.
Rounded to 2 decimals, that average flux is 6.64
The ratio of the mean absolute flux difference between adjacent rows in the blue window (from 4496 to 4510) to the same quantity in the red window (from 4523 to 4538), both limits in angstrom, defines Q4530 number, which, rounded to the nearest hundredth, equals 0.45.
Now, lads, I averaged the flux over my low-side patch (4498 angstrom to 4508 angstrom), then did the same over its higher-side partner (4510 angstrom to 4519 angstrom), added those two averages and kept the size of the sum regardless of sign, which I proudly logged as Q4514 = 12.9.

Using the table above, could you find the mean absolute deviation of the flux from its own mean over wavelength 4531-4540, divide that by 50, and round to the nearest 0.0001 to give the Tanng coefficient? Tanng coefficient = 0.0039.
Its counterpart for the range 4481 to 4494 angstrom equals 0.0024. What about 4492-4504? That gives 0.0040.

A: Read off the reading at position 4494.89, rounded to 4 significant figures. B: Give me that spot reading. 5.711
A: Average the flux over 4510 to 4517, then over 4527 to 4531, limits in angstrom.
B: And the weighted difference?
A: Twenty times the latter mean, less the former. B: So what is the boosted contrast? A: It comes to 101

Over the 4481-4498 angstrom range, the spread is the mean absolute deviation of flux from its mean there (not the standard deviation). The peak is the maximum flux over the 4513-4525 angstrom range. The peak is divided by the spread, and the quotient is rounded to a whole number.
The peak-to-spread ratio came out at 65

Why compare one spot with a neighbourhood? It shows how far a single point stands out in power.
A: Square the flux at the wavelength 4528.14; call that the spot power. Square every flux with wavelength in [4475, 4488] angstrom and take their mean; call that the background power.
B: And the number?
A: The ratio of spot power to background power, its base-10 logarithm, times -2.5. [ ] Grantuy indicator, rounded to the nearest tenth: 0.2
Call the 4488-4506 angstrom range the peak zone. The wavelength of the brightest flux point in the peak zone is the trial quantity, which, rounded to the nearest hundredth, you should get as 4505.26 angstrom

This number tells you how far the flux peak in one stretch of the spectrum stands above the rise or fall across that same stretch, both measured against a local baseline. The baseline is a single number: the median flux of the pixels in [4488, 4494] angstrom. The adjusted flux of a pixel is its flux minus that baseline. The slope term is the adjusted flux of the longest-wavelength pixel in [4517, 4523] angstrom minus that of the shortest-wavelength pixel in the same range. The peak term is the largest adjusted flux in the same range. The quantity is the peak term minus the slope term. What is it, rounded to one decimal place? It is 1.4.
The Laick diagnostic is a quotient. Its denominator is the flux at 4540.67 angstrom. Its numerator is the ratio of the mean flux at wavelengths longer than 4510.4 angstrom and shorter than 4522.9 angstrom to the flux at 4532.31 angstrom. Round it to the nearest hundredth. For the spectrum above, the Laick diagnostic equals 0.19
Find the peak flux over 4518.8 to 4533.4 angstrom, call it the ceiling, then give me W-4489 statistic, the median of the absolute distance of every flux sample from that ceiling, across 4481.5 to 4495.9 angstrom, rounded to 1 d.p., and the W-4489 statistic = 1.1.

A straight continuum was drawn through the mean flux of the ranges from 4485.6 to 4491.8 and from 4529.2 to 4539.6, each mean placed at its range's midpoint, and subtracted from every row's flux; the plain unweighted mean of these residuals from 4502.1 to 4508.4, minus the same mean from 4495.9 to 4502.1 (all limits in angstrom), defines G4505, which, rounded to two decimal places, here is 0.47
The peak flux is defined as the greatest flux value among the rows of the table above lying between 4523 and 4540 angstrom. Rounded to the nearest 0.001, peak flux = 6.231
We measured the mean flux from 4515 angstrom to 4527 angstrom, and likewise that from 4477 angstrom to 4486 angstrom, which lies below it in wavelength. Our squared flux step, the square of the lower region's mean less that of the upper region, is 0.5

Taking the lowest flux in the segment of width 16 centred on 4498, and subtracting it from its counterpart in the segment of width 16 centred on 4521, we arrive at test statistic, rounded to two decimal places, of -0.29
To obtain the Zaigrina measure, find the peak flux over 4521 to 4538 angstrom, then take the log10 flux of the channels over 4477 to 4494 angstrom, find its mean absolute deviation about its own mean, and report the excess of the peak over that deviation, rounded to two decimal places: 6.64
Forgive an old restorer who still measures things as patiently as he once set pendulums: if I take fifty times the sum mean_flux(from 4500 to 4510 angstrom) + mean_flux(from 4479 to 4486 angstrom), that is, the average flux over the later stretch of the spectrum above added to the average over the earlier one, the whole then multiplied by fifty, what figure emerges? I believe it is 608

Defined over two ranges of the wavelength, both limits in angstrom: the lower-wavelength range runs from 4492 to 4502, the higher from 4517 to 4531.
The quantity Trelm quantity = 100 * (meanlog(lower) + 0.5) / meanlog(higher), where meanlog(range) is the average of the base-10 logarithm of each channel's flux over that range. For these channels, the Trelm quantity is 161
